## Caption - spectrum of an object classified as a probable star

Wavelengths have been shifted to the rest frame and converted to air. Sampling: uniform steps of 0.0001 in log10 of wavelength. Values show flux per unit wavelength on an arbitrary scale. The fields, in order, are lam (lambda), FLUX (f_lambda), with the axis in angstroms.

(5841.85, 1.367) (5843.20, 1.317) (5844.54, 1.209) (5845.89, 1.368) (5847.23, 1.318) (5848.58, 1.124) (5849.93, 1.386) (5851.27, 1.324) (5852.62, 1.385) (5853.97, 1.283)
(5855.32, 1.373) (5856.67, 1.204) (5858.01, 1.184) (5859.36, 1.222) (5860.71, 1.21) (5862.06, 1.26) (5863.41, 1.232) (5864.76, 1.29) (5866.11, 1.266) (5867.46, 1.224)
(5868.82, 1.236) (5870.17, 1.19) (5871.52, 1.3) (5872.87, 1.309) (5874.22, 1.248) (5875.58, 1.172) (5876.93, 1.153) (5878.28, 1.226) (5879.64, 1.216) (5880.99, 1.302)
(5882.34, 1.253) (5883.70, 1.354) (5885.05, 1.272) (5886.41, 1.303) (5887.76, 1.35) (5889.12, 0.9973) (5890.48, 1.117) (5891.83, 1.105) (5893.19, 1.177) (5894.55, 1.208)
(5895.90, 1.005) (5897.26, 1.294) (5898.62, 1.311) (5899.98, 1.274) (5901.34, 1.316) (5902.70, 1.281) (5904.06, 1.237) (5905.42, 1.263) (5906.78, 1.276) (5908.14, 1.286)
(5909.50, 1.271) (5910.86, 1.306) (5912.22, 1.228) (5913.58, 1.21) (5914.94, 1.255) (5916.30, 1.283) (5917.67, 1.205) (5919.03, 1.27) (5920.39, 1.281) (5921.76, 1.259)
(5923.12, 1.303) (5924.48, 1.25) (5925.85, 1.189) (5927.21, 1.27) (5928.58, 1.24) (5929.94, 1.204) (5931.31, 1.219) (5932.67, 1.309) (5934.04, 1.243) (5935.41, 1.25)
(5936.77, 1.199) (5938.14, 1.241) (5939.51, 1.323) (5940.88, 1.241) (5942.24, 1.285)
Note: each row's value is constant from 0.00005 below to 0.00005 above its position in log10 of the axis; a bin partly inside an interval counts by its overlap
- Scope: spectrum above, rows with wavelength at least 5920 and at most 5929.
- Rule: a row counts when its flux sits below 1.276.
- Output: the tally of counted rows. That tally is 5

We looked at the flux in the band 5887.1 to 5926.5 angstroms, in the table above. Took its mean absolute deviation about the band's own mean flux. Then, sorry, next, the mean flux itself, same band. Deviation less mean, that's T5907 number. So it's -1.17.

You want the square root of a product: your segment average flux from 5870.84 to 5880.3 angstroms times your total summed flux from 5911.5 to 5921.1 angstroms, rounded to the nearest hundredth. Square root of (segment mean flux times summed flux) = 3.28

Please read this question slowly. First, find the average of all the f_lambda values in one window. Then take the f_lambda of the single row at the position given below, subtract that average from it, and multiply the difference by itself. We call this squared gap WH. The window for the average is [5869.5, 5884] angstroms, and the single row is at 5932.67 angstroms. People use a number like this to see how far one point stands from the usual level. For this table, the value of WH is 0.004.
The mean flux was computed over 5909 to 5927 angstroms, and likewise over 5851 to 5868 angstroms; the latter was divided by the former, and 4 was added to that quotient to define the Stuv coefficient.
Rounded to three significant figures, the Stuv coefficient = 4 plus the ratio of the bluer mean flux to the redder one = 5.01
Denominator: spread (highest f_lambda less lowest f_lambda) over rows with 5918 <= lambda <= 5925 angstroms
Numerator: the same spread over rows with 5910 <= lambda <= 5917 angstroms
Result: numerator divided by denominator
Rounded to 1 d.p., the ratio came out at 1.8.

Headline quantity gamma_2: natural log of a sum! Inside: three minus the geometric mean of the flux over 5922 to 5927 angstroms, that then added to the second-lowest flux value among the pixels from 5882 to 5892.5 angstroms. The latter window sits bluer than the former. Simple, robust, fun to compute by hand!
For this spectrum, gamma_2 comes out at 1.05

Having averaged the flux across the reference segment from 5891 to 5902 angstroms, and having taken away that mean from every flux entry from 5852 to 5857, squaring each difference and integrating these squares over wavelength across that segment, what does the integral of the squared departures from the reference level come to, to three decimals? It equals 0.083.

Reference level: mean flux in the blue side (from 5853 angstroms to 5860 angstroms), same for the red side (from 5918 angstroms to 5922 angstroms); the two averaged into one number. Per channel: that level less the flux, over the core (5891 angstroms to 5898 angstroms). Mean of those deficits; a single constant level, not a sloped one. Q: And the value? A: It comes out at 0.10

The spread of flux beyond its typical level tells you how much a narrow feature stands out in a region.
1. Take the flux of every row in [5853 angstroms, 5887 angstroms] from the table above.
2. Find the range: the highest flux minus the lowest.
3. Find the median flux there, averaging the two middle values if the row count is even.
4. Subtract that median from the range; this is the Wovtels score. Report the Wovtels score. -1.03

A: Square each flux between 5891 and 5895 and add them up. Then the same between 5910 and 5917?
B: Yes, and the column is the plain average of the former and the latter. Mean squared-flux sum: 6.0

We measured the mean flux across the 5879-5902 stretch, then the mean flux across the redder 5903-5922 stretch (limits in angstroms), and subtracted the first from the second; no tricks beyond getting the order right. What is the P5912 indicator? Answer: 0.033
